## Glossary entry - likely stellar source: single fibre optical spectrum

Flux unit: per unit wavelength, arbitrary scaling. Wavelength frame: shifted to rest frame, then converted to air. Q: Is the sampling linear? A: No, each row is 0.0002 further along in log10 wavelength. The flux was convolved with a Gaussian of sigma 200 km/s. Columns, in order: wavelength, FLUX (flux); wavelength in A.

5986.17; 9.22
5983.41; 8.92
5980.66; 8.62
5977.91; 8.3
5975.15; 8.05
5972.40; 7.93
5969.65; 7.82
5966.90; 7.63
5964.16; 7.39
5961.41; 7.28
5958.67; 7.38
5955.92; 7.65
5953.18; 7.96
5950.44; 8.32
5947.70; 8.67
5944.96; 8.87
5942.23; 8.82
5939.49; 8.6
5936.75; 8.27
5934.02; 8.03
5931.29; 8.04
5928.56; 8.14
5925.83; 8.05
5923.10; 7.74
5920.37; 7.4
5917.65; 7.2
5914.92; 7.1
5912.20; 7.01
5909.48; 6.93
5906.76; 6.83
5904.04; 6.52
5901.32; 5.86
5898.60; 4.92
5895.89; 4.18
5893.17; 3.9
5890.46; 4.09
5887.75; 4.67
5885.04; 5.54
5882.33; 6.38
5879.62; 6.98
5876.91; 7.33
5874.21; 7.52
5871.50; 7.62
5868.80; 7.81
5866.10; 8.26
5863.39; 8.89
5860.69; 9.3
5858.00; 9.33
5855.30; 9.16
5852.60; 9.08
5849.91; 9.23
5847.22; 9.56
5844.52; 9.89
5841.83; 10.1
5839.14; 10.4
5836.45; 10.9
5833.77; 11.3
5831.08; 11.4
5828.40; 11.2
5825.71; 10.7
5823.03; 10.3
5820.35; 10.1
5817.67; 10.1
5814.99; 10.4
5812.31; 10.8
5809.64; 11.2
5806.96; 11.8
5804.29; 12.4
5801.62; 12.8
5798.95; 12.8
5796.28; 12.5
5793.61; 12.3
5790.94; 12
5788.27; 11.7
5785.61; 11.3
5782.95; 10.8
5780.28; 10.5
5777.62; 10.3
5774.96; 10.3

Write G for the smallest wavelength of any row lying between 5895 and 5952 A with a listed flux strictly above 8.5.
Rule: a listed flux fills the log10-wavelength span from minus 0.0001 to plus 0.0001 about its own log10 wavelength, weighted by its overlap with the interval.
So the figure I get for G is 5939.49 A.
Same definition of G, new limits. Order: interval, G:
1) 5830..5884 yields 5831.08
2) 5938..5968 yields 5939.49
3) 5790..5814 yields 5790.94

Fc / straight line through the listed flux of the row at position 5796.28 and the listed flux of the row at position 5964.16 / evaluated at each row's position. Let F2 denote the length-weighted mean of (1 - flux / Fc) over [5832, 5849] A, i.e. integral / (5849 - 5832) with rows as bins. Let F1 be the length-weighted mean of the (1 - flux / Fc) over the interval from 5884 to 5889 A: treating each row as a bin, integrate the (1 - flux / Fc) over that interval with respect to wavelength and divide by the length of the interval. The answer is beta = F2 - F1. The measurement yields -0.407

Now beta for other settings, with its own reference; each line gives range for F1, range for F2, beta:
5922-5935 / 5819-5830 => 0.034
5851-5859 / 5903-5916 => 0.097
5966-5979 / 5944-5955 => 0.042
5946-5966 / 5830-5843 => 0.064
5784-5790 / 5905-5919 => 0.120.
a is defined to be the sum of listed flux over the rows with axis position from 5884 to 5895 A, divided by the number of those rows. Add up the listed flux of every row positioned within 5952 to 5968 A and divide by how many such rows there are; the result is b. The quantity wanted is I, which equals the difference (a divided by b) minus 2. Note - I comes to -1.4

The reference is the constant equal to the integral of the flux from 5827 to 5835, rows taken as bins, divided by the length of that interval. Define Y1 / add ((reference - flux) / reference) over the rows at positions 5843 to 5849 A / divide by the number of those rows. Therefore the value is 0.14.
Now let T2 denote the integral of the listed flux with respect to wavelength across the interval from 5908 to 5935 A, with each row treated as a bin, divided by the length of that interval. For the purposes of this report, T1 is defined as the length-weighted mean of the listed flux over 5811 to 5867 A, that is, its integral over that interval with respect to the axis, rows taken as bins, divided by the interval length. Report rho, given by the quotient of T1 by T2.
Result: 1.33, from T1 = 10.0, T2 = 7.6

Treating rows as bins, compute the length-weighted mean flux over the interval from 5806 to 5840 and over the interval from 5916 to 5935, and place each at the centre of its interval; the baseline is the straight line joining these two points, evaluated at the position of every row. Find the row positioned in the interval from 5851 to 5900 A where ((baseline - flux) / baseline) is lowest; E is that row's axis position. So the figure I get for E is 5860.69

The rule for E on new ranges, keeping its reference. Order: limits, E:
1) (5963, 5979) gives 5977.91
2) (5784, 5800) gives 5798.95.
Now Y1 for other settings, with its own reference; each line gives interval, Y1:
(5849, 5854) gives 0.19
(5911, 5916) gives 0.37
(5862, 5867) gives 0.24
